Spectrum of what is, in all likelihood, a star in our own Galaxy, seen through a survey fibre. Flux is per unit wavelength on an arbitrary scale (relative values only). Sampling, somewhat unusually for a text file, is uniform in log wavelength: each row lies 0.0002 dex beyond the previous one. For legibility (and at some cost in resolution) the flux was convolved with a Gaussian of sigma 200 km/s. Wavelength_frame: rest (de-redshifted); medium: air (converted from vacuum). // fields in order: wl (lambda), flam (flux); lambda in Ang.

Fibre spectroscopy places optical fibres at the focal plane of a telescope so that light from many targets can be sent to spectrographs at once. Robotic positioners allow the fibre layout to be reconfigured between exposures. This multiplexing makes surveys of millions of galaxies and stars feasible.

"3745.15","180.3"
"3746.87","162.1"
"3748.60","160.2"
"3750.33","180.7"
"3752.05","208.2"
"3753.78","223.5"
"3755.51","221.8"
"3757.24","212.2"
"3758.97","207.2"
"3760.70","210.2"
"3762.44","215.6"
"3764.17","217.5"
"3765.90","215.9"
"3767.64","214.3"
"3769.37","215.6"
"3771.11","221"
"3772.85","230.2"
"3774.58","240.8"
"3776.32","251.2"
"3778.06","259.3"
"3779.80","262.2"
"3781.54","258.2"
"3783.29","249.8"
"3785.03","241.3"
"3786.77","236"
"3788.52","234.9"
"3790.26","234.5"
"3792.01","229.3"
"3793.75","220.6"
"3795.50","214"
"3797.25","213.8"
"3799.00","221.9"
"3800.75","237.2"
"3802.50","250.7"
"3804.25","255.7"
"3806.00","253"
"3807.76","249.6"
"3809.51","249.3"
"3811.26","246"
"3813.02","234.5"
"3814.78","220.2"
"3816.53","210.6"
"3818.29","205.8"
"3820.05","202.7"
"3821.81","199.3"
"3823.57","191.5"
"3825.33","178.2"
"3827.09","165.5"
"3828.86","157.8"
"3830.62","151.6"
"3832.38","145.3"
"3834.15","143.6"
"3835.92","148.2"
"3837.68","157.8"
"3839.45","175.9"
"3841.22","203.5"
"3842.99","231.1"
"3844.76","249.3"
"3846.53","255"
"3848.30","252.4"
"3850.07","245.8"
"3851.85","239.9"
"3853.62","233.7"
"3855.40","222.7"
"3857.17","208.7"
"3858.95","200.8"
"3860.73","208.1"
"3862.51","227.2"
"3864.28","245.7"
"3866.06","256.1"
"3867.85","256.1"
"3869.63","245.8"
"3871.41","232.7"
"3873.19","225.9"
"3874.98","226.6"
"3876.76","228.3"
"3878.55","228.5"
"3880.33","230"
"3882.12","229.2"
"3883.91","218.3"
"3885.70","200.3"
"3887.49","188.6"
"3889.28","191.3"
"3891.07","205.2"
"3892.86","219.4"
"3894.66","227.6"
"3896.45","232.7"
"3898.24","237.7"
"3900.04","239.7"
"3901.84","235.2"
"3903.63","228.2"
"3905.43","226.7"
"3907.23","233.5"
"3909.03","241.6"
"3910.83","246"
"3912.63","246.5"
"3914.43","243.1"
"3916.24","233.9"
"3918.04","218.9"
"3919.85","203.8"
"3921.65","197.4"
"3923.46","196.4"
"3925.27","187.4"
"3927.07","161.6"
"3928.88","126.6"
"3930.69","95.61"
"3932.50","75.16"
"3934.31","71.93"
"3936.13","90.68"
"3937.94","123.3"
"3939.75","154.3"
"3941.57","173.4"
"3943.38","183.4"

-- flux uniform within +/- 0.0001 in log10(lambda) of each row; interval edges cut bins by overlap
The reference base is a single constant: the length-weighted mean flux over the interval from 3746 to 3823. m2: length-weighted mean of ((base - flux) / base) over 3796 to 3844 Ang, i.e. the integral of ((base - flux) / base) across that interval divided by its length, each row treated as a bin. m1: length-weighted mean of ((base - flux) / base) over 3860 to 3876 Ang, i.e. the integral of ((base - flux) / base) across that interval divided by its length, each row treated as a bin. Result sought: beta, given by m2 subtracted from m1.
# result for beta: -0.14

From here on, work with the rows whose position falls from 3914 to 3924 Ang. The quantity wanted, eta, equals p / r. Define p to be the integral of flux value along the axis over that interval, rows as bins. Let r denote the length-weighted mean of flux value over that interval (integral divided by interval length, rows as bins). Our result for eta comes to 10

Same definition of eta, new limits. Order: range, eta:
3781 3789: 8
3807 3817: 10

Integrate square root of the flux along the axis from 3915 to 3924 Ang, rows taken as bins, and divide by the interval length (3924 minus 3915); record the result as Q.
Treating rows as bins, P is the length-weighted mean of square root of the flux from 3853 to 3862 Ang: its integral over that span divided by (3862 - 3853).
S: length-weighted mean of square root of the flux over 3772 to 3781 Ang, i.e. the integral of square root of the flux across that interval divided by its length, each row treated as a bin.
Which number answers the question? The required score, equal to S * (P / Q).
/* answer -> 16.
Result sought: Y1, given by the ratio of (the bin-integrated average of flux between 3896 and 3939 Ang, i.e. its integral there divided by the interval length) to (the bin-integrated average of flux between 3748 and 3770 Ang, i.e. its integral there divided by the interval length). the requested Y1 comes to 0.91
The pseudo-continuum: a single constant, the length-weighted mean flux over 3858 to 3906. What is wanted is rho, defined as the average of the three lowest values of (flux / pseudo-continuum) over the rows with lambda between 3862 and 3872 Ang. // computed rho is 1.04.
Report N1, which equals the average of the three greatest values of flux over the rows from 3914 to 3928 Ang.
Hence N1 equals 232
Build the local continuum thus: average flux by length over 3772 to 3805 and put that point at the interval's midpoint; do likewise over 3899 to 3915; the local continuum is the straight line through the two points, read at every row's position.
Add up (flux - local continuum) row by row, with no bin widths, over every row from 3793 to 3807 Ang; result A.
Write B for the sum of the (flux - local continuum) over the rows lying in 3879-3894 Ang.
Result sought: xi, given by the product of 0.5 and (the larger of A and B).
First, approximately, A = -44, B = -221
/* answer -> -22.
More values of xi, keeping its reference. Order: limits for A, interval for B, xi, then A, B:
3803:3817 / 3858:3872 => 4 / 9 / -33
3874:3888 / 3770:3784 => 30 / -154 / 60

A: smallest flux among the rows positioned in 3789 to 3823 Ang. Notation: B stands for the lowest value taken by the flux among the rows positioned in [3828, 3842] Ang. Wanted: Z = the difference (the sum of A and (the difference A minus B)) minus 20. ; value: 235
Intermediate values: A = 199.3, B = 143.6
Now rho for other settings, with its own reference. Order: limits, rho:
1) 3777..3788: 1.07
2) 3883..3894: 0.86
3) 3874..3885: 0.99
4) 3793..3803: 0.96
